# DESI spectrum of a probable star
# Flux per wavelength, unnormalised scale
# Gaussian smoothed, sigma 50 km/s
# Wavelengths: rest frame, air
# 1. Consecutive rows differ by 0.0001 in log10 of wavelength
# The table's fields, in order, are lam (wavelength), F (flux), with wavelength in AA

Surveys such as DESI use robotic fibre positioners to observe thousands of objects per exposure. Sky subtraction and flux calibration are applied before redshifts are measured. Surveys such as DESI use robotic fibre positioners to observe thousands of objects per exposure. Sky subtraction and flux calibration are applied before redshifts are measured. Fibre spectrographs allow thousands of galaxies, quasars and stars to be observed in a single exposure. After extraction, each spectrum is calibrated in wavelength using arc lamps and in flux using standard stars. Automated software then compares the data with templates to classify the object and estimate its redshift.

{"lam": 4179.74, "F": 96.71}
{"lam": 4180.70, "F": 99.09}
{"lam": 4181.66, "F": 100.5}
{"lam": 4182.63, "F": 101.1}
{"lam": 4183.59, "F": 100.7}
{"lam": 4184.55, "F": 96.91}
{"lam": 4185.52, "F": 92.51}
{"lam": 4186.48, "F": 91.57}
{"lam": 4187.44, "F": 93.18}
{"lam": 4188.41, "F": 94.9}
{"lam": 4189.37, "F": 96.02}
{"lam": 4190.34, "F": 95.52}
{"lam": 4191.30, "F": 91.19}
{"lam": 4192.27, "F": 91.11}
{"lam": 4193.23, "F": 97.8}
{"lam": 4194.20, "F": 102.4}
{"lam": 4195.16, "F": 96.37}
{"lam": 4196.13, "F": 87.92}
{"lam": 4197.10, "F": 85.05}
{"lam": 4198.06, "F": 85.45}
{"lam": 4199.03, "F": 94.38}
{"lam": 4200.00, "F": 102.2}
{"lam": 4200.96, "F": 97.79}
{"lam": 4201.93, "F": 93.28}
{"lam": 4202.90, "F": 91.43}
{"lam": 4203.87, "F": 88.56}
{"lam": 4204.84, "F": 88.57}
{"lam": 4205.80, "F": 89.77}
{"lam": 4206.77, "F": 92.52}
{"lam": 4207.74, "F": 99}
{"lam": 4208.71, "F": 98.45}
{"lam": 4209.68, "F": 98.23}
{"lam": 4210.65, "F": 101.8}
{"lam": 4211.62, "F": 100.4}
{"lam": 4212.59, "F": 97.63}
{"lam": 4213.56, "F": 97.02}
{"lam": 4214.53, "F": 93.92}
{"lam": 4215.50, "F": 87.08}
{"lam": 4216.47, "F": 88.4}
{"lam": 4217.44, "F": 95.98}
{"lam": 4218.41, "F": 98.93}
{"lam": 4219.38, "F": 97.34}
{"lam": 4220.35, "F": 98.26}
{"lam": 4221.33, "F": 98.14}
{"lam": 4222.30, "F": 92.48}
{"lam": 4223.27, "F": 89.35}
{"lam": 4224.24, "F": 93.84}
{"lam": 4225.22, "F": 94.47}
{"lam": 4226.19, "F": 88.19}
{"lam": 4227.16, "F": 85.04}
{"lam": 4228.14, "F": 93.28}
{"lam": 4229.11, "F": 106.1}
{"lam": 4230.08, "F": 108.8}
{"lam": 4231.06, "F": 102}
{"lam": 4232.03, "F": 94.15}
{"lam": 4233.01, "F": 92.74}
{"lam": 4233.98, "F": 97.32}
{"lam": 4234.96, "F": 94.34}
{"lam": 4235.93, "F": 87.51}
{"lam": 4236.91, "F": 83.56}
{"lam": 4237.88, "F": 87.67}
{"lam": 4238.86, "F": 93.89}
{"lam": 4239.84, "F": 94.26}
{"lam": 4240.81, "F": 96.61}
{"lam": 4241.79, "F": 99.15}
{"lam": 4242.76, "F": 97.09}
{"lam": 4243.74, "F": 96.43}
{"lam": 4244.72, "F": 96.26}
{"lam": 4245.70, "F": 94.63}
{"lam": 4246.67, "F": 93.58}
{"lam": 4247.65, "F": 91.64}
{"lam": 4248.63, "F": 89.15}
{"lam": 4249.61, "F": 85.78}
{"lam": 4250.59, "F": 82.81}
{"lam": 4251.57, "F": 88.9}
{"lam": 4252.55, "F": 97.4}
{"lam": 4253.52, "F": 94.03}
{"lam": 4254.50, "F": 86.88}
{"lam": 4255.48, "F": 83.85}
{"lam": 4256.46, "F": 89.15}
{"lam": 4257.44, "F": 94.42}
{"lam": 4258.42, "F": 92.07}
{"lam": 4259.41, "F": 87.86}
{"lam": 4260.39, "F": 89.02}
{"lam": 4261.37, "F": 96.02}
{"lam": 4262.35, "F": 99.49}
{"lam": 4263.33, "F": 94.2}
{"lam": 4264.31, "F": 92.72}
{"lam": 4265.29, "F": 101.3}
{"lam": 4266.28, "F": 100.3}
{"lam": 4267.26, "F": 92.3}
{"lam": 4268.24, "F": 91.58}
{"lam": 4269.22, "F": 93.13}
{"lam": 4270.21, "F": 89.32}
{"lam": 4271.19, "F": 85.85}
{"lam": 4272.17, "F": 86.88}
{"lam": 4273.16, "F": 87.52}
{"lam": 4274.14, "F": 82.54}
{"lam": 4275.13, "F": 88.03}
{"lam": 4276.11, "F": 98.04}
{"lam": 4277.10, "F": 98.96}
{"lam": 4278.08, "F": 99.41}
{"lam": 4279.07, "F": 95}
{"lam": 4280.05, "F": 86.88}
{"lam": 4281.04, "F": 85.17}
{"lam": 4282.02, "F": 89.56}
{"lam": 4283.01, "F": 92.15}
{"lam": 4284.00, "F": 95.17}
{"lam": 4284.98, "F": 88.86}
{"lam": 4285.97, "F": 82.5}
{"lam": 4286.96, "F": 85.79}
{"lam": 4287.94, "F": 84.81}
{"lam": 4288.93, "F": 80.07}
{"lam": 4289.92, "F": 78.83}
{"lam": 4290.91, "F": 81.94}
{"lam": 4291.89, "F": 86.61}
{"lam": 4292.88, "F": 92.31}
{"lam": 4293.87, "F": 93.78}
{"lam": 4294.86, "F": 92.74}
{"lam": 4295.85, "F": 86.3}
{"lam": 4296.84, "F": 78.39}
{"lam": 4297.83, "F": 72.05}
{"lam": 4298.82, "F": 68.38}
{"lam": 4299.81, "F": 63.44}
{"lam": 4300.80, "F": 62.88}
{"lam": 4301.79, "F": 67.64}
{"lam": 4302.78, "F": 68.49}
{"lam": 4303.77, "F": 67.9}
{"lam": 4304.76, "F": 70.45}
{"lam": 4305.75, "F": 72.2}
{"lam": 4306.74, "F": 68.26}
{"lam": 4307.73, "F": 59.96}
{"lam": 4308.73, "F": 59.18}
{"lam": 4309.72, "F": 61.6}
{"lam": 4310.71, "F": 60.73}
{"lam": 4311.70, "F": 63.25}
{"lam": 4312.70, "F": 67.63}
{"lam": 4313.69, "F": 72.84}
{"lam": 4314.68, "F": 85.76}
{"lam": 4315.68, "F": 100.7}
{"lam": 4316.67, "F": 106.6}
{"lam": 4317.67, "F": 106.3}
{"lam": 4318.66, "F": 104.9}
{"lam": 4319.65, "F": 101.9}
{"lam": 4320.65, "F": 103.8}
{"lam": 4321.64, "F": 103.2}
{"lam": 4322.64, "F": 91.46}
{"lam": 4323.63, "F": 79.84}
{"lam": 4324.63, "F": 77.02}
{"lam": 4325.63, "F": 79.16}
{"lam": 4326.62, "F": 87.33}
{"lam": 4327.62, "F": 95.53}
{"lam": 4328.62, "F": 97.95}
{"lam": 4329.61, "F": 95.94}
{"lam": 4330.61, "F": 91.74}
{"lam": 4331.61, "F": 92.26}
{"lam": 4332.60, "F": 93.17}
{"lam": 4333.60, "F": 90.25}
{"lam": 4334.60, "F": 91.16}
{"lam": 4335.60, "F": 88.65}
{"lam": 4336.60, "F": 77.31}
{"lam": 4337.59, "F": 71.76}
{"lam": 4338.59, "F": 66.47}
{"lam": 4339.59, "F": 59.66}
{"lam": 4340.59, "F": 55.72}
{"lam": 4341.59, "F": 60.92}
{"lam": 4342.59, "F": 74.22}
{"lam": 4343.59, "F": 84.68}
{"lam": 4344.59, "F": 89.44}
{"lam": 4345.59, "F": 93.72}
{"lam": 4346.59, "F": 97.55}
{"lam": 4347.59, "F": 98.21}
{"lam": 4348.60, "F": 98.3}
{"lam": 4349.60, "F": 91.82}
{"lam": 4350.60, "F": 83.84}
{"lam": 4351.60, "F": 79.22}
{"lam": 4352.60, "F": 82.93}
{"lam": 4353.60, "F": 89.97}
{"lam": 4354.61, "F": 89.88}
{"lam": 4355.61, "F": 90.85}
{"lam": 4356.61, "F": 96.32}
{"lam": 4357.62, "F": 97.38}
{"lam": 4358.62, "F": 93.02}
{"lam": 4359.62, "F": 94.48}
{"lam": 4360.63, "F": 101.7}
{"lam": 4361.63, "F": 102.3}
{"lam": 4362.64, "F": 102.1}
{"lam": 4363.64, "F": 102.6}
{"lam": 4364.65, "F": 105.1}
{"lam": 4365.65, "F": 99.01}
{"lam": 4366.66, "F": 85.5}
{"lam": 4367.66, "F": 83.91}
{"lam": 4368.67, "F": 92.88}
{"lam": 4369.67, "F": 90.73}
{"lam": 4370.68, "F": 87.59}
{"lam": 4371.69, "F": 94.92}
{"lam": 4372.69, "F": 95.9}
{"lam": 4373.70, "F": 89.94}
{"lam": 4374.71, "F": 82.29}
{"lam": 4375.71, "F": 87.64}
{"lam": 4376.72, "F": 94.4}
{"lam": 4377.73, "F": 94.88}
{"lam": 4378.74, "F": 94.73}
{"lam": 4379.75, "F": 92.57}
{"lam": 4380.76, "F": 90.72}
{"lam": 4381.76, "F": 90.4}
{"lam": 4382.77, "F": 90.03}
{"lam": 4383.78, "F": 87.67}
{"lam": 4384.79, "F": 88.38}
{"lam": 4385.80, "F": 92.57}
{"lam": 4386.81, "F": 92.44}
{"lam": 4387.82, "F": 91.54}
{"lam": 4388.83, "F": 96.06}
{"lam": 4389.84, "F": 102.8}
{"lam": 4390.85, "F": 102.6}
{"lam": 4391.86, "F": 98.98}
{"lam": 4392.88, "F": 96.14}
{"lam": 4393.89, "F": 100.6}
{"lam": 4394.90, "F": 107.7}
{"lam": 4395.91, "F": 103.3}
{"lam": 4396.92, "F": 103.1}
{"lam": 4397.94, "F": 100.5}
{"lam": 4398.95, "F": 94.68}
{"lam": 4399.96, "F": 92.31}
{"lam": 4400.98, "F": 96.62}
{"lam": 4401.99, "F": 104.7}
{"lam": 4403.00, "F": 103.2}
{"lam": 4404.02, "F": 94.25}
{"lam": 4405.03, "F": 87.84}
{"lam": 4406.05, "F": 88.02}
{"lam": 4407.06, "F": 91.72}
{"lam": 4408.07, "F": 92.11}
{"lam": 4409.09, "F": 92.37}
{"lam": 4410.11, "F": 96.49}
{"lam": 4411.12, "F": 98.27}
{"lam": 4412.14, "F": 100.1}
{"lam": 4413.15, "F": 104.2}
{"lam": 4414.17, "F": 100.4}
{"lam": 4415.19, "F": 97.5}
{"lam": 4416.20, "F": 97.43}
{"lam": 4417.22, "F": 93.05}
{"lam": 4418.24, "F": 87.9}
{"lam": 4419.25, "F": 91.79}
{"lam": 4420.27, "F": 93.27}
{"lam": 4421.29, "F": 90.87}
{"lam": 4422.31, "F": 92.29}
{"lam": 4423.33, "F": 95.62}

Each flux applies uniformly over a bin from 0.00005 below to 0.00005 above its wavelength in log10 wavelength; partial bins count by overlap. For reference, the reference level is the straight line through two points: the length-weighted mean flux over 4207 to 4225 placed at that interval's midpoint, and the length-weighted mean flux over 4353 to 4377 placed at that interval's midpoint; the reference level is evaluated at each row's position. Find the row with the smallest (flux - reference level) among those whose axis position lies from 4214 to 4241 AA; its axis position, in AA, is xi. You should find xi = 4236.91 AA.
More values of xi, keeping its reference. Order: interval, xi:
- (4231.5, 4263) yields 4250.59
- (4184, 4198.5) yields 4197.10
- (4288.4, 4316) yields 4308.73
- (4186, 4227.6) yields 4197.10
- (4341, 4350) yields 4341.59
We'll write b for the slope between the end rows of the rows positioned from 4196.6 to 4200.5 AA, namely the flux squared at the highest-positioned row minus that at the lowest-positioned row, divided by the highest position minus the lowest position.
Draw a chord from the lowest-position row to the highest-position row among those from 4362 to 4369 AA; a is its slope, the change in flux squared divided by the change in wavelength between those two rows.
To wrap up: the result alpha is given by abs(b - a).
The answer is 1405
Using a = -298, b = 1107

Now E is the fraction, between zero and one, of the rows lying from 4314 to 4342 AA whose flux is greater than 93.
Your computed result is 0.4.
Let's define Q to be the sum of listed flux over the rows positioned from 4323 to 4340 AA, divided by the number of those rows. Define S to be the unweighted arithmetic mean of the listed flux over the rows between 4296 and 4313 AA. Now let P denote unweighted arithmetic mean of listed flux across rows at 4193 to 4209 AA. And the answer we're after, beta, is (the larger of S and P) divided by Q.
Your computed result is 1.11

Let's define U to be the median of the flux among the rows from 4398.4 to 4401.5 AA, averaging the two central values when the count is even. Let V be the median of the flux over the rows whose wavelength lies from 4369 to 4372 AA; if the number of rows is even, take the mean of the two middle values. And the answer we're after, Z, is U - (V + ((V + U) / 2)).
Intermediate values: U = 95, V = 90.7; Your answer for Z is -89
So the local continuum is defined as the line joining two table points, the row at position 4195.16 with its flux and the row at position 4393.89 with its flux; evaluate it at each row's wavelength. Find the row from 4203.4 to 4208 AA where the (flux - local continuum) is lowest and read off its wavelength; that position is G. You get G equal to 4204.84 AA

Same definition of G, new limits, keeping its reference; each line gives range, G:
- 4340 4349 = 4340.59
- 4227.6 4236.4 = 4235.93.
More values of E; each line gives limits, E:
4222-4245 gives 0.7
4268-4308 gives 0.2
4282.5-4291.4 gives 0.1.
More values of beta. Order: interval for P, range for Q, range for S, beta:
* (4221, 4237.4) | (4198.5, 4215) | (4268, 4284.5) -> 0.99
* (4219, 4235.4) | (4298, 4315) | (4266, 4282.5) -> 1.43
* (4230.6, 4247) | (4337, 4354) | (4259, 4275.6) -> 1.16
